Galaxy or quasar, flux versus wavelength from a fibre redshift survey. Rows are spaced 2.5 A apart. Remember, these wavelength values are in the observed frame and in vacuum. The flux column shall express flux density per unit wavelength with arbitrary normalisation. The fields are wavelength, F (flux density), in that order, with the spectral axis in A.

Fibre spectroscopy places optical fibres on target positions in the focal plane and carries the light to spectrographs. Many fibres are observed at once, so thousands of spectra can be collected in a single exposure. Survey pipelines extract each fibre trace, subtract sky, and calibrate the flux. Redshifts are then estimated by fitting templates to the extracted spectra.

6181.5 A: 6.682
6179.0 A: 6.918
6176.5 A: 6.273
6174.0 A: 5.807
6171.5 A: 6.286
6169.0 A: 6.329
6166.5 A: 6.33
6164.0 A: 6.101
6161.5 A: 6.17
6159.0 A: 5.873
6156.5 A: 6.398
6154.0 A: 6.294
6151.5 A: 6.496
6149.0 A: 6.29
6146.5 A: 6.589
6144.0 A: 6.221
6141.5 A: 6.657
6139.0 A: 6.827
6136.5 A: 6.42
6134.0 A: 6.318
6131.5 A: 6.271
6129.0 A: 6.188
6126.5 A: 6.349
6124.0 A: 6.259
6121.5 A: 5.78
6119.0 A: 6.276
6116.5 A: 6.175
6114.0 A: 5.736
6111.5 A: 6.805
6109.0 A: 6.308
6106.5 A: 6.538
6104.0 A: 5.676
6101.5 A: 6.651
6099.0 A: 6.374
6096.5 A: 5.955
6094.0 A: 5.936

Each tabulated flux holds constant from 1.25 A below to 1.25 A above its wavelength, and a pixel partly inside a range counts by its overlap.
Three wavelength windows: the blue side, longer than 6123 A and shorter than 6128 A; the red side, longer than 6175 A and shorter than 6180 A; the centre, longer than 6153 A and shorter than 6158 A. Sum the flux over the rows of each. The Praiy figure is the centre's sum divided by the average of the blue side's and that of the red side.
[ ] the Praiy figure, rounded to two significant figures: 0.98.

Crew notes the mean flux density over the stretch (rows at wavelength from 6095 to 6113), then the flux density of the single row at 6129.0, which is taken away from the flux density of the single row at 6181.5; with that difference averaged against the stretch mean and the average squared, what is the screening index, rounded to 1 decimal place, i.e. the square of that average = 11.6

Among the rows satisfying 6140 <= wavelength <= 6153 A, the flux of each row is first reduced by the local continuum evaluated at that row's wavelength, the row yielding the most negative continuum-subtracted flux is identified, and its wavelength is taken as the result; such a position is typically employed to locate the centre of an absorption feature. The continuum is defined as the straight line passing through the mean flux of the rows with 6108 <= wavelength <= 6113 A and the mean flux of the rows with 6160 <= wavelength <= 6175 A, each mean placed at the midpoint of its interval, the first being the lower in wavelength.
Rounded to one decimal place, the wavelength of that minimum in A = 6144.0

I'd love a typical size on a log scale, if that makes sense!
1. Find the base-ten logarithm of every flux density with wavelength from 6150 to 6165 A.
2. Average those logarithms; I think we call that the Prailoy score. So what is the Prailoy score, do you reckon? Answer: 0.794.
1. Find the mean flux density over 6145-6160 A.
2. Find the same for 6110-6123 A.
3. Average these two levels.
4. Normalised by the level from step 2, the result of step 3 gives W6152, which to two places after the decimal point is 1.01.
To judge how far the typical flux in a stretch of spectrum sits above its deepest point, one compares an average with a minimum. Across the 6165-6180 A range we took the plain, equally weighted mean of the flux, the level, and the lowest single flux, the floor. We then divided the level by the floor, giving 1.09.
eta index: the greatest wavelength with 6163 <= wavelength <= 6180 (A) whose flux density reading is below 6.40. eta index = 6176.5 A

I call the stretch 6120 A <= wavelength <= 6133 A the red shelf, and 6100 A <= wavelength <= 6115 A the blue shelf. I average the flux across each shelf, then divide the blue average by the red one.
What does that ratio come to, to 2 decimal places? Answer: 1.02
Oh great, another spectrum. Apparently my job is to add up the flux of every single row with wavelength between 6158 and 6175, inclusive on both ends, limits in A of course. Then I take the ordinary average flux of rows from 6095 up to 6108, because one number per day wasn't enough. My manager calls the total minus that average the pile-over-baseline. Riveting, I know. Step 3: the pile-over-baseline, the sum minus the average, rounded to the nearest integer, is 37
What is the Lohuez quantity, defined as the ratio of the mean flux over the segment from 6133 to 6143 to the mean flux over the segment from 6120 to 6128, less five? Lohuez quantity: -3.93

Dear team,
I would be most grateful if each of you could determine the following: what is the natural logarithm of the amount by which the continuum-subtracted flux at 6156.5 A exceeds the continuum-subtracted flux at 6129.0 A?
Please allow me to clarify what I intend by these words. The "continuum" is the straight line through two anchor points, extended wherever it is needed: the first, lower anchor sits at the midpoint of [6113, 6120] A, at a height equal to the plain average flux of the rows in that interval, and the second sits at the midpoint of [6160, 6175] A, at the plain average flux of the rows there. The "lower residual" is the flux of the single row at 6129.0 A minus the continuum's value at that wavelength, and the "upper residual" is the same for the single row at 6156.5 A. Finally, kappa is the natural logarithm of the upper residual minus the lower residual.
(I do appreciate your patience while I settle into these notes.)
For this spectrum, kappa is -1.9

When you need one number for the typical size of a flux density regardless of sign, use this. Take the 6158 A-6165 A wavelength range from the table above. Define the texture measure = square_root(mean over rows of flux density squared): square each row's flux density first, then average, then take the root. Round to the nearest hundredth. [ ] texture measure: 6.05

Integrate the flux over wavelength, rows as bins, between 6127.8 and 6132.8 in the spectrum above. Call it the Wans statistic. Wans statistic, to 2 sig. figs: 31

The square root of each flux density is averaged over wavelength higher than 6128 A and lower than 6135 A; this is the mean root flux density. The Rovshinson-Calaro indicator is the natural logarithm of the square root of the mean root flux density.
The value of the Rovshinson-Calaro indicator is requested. 0.459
